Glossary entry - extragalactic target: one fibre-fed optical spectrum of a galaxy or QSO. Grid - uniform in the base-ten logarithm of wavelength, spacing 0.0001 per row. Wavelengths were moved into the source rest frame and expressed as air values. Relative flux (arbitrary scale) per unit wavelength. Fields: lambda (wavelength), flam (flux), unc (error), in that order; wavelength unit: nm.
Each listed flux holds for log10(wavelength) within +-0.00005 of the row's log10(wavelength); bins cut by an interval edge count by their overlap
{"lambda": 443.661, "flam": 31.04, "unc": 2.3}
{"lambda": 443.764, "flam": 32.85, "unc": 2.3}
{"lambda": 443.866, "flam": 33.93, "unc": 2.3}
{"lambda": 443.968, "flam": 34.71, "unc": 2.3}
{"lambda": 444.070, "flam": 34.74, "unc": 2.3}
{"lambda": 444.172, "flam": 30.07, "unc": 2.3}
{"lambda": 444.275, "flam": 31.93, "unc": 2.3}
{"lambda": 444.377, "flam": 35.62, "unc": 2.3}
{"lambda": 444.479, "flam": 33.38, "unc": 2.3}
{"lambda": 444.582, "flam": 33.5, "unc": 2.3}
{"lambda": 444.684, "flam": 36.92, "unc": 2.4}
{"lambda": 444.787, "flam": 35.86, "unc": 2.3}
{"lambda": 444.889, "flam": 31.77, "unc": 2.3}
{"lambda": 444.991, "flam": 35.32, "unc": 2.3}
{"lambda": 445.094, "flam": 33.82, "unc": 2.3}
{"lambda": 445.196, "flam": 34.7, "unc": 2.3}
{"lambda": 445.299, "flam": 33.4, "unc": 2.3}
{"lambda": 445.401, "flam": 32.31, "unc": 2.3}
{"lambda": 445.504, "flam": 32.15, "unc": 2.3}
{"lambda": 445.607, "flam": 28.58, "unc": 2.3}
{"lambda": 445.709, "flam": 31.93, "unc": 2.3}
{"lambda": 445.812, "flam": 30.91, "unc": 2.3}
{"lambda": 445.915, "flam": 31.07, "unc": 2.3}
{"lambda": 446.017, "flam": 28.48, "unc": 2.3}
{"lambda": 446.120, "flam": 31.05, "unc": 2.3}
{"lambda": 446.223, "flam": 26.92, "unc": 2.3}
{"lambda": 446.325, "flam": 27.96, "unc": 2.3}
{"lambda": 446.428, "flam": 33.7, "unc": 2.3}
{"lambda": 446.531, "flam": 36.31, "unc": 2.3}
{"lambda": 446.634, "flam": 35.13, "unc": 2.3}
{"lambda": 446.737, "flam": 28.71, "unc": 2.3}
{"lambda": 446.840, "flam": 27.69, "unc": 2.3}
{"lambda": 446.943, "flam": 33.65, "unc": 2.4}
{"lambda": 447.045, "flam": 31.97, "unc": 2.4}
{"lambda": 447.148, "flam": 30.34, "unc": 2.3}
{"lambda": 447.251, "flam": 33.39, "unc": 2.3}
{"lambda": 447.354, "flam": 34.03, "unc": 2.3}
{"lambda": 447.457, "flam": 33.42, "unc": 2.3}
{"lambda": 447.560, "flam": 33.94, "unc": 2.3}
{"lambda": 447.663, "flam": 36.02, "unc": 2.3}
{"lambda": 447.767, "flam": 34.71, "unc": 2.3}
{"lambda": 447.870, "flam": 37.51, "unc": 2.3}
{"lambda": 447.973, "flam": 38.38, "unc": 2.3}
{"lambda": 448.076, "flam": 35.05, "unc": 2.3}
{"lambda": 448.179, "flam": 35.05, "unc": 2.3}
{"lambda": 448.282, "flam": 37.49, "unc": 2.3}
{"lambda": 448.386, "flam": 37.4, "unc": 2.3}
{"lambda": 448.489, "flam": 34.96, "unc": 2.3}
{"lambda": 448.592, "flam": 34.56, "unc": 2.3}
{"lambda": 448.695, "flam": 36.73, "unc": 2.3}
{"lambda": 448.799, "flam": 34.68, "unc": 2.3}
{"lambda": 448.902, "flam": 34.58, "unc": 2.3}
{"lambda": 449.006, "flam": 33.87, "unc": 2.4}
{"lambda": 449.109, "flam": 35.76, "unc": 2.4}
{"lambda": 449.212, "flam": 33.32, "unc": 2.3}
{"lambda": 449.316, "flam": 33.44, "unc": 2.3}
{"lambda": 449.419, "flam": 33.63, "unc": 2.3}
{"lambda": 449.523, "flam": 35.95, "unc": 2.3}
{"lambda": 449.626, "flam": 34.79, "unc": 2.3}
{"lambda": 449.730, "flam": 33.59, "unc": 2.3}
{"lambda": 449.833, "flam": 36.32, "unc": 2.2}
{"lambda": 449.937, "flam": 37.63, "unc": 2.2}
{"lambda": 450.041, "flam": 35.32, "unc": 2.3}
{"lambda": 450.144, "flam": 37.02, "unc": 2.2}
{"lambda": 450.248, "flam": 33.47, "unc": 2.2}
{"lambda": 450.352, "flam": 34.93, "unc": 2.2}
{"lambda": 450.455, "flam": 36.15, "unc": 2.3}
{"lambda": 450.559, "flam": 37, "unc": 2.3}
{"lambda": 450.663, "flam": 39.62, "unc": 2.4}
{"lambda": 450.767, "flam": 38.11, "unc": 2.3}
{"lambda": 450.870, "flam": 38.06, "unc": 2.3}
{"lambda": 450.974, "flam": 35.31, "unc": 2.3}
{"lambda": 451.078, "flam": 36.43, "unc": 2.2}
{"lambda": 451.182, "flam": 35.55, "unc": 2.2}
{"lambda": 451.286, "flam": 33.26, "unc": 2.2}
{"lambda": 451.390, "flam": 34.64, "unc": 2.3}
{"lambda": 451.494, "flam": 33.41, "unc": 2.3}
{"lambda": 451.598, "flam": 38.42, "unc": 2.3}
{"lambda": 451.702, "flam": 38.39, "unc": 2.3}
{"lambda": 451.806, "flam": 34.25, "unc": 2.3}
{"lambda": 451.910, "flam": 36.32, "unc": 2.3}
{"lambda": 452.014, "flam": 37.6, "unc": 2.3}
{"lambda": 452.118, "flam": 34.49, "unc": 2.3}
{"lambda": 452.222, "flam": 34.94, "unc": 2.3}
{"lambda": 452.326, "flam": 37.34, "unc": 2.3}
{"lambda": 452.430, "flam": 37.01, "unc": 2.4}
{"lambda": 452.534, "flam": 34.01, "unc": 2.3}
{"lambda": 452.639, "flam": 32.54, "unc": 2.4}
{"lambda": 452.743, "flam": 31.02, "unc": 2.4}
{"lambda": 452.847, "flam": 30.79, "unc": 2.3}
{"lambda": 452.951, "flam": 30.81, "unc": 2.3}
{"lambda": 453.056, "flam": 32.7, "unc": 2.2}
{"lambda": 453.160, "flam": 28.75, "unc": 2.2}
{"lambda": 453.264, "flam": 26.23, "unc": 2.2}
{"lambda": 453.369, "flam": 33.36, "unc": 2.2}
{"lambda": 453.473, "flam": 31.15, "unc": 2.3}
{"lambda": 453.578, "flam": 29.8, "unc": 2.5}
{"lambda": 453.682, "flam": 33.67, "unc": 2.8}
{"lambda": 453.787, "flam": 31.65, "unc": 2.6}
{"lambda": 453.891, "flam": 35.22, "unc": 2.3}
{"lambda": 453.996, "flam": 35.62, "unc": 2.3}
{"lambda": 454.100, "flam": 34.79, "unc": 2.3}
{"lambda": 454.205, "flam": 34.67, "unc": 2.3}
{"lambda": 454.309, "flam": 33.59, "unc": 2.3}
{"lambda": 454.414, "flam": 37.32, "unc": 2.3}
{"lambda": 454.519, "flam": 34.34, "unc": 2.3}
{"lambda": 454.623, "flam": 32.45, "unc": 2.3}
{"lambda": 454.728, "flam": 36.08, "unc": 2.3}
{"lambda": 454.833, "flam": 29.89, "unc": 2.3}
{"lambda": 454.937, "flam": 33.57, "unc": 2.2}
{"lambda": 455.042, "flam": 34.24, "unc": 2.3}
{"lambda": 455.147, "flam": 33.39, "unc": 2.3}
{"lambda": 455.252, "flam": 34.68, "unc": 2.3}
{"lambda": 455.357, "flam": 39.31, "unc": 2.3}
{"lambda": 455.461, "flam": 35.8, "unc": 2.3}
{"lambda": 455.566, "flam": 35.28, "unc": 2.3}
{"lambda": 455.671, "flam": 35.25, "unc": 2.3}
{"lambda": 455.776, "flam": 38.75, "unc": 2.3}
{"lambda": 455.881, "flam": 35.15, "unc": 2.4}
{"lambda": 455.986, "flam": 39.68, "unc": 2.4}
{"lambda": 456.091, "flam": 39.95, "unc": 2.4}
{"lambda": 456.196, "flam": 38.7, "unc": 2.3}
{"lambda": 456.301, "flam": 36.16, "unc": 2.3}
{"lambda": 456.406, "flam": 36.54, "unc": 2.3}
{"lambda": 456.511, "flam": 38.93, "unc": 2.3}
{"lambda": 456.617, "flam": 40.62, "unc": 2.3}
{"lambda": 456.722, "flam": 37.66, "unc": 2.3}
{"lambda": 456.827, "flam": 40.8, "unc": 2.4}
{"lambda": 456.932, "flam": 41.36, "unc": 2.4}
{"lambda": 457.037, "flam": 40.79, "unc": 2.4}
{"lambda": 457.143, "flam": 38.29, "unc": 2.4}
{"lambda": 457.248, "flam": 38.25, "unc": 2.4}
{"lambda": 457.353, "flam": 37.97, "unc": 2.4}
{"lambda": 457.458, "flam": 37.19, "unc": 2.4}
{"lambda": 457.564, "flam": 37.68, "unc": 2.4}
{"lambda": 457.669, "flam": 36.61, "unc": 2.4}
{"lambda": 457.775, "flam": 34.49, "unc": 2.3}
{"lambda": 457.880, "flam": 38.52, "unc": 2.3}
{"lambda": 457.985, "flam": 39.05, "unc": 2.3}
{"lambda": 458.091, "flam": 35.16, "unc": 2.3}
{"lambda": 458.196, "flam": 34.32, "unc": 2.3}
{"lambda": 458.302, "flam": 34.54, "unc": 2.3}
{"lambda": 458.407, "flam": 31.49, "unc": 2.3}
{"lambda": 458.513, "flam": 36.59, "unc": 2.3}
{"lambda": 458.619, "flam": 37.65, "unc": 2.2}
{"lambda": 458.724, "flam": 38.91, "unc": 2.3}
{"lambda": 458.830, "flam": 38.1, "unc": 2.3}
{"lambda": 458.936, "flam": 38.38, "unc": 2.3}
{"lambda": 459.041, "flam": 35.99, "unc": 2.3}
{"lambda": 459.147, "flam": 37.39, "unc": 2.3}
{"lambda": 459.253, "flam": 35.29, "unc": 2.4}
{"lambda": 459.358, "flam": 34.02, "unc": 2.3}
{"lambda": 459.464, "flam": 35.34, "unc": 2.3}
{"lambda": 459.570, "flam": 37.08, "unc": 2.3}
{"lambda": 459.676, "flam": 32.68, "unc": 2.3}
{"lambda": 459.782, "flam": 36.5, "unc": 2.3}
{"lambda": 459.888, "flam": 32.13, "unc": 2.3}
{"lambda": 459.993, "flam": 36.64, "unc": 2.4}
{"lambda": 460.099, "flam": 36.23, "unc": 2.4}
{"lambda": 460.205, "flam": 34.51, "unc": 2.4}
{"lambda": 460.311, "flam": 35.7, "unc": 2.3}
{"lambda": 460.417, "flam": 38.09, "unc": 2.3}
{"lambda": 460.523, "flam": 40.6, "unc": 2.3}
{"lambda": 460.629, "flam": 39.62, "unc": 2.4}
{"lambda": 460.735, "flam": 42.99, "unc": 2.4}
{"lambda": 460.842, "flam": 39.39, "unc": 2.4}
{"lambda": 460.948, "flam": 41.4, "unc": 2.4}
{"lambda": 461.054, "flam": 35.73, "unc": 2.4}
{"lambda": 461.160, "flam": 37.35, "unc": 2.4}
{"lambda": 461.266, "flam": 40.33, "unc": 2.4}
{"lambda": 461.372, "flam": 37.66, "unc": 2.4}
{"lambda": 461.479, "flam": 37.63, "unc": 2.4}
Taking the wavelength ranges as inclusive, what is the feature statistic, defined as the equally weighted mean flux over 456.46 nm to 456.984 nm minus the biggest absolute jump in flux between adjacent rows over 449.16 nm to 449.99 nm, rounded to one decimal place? 37.1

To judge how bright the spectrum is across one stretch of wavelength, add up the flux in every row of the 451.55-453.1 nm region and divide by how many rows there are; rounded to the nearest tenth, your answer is 34.7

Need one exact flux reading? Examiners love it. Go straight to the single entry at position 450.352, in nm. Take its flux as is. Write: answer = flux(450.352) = 34.93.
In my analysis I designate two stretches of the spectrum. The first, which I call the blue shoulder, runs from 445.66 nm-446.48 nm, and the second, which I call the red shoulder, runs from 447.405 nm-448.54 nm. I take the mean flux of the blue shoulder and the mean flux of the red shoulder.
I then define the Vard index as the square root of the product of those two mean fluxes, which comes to 32.9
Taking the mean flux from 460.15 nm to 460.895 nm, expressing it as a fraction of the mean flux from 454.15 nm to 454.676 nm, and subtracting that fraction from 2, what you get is 0.88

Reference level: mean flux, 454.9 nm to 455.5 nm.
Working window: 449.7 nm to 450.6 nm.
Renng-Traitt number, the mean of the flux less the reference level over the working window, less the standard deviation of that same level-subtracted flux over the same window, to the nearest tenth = -0.9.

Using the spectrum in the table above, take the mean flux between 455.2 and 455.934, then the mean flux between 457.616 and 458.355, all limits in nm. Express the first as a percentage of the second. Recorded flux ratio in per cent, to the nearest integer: 101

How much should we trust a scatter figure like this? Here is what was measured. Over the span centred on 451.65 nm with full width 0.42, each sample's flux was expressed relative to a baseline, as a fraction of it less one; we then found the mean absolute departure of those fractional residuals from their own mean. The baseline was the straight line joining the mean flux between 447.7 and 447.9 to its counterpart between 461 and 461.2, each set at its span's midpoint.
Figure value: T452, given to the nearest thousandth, 0.063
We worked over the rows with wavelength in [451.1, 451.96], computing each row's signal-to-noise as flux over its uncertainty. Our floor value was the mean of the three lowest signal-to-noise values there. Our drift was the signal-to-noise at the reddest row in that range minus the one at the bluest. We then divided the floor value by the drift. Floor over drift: -40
